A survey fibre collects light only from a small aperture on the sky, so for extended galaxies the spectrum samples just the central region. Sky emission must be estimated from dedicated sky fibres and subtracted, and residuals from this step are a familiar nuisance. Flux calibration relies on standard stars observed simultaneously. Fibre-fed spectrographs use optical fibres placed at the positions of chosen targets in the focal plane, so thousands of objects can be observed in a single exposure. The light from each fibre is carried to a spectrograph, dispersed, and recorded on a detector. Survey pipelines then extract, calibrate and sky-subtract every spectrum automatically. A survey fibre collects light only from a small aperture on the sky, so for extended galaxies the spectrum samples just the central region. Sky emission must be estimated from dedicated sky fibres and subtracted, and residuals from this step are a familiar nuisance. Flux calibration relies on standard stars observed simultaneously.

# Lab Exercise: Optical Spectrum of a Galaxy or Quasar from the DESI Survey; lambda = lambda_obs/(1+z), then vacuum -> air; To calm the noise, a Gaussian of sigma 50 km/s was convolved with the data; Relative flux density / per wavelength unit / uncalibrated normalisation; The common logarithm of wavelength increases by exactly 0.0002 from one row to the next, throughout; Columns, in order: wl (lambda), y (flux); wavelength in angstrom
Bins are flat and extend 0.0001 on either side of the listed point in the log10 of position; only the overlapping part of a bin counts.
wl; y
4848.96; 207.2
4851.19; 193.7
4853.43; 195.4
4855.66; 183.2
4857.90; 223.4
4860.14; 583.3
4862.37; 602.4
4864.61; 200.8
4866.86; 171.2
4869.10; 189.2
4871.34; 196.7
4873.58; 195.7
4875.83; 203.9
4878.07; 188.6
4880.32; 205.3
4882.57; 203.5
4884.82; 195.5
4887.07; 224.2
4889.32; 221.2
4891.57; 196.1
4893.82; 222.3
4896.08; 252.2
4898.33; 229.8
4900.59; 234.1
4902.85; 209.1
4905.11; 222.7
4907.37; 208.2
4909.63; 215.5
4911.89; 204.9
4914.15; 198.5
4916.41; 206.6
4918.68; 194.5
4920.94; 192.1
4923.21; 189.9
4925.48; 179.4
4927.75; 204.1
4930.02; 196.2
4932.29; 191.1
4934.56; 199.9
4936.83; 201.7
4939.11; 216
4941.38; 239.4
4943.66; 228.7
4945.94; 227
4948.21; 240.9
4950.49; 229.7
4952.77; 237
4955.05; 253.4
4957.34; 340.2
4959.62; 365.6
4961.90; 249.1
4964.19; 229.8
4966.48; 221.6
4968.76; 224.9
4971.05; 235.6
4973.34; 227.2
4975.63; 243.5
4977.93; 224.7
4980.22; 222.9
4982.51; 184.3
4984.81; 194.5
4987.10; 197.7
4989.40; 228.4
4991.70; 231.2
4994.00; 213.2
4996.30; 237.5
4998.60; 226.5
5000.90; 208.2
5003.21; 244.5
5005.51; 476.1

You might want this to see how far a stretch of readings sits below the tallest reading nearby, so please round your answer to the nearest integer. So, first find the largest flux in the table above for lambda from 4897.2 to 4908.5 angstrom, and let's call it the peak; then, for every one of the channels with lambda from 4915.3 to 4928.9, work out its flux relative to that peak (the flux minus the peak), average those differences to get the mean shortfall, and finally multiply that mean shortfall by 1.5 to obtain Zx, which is -60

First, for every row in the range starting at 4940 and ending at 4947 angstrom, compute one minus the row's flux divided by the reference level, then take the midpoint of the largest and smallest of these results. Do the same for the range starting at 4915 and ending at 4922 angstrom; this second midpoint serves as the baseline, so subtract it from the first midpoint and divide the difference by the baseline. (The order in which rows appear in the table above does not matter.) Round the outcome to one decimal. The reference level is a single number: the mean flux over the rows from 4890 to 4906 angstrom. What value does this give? -1.4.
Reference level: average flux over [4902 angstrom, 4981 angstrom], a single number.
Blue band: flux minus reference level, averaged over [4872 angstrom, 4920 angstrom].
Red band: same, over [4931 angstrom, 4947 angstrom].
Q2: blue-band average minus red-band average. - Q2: -4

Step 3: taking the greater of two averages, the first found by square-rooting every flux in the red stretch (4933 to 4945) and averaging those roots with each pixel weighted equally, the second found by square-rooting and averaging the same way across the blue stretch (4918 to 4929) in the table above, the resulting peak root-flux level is 14.7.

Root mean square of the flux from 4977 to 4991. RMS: 209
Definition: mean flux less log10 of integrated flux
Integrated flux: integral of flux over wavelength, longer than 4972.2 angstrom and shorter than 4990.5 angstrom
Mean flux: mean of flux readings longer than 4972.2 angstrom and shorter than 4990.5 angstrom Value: 212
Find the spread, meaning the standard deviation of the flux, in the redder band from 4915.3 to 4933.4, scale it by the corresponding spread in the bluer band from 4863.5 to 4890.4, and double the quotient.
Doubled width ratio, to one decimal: 1.2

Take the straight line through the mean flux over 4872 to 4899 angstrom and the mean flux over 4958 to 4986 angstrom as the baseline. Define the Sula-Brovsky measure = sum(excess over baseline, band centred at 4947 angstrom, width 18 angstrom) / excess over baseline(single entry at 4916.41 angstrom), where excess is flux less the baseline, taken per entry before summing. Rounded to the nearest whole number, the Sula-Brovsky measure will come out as -3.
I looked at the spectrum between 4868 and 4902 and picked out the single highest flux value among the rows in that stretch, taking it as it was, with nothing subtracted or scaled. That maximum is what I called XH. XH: 252.2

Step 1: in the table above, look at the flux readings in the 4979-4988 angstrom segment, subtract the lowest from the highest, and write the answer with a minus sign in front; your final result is -39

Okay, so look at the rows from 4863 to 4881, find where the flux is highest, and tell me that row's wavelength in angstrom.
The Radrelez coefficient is 4880.32 angstrom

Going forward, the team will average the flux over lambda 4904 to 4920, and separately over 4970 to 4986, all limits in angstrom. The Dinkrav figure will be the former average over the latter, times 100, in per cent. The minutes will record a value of 94.7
